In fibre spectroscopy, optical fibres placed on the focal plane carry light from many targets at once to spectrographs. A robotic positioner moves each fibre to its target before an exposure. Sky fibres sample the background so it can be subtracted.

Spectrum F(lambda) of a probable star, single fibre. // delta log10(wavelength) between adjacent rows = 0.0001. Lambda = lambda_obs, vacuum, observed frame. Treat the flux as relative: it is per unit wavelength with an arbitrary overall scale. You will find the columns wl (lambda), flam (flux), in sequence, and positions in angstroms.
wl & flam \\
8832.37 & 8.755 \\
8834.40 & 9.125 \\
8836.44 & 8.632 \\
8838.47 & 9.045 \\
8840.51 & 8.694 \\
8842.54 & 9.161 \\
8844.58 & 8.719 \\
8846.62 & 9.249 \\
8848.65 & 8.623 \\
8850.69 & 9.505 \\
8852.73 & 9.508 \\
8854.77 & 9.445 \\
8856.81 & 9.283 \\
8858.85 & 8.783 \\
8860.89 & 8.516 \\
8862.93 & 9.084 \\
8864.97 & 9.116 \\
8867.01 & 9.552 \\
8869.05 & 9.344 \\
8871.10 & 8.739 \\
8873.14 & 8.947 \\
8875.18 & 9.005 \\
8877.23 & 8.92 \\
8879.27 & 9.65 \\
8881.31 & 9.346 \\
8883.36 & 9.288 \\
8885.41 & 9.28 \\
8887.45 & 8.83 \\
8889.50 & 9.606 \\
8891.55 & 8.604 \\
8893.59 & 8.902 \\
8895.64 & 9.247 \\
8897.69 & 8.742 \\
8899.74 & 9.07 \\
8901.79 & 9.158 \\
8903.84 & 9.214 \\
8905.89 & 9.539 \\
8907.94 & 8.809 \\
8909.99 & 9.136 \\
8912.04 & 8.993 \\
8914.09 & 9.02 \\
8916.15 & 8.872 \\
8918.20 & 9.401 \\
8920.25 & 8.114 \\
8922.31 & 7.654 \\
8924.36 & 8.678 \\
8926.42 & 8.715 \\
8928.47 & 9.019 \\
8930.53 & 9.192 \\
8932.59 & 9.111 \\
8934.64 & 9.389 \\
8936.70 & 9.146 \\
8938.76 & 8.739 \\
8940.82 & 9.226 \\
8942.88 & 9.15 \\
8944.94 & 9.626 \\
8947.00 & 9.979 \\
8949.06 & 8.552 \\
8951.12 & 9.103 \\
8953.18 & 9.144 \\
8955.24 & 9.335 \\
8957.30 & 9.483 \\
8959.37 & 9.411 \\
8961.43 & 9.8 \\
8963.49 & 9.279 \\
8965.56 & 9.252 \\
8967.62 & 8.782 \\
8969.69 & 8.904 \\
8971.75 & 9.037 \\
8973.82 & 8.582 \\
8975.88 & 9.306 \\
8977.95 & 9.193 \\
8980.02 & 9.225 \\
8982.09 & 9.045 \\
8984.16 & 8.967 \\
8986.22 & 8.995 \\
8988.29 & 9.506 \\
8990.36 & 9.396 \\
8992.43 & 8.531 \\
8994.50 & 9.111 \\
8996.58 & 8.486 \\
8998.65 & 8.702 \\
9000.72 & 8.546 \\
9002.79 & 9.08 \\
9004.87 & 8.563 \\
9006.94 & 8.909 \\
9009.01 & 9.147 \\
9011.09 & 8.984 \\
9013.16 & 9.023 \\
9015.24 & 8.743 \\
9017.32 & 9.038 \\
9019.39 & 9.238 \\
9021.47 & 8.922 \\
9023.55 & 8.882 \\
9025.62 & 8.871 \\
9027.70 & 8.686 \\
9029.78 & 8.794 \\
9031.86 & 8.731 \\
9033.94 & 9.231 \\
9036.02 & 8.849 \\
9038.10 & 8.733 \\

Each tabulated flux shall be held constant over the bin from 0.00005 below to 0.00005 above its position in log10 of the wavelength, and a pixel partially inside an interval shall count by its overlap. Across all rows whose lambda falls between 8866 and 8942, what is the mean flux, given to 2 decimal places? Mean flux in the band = 9.03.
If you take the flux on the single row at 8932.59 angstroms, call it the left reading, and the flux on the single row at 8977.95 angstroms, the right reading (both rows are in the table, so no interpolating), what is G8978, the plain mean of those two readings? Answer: 9.15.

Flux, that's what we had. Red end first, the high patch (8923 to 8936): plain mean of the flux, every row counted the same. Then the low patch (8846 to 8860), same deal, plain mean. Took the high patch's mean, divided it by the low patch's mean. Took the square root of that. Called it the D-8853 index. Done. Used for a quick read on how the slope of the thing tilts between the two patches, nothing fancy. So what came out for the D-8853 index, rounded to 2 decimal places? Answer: 0.99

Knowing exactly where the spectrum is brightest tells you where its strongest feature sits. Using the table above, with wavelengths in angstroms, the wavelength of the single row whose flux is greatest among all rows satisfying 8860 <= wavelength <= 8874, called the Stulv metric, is 8867.01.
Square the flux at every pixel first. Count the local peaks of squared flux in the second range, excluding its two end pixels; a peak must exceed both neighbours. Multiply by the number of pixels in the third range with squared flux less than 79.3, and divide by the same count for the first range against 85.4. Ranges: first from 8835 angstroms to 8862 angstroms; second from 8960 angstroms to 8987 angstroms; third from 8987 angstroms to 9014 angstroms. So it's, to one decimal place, 1.9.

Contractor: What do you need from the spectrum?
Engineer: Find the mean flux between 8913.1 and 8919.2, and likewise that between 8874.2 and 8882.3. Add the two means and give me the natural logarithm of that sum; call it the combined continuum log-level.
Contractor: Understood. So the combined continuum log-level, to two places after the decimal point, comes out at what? 2.91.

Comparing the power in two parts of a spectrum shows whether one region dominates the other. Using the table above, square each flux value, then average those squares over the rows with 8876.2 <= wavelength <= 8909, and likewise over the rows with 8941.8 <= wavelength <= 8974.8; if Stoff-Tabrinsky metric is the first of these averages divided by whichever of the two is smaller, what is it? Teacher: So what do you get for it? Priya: 1.00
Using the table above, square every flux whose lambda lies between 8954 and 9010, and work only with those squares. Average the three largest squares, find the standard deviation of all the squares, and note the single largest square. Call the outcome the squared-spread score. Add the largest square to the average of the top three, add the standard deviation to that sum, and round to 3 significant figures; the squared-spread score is 194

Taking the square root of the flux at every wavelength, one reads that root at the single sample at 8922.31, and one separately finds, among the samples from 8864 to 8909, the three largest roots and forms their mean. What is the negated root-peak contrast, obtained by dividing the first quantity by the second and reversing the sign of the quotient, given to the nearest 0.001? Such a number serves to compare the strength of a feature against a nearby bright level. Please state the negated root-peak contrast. -0.893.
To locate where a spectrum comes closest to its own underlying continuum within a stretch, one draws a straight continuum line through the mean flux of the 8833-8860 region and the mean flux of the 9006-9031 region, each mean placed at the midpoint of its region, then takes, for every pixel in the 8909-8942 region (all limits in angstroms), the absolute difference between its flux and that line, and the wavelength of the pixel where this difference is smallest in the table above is 8914.09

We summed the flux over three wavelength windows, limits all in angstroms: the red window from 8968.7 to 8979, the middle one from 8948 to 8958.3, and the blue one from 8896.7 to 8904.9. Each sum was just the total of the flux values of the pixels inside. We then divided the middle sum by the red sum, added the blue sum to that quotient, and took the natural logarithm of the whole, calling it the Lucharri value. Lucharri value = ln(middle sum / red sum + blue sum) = 3.6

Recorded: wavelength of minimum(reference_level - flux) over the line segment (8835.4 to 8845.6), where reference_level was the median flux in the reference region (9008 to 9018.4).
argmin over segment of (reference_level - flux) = 8842.54 angstroms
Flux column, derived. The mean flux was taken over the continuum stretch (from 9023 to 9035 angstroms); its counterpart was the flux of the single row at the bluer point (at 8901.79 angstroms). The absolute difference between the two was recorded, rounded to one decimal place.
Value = 0.3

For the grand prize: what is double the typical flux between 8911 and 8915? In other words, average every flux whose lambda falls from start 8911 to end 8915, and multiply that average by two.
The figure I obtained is 18.0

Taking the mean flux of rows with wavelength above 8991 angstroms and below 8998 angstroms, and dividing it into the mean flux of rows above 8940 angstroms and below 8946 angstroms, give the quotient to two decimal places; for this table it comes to 1.07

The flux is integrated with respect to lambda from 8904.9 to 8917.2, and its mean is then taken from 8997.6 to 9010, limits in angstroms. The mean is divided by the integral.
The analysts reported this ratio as 0.079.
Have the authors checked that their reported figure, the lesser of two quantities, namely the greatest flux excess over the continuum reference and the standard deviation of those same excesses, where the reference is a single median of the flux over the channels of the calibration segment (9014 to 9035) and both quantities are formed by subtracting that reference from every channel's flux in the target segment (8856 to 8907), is 0.31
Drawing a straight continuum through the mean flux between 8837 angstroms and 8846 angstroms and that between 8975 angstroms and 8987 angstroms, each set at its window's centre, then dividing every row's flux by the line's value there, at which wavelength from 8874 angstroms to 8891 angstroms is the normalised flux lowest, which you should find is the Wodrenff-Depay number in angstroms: 8887.45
